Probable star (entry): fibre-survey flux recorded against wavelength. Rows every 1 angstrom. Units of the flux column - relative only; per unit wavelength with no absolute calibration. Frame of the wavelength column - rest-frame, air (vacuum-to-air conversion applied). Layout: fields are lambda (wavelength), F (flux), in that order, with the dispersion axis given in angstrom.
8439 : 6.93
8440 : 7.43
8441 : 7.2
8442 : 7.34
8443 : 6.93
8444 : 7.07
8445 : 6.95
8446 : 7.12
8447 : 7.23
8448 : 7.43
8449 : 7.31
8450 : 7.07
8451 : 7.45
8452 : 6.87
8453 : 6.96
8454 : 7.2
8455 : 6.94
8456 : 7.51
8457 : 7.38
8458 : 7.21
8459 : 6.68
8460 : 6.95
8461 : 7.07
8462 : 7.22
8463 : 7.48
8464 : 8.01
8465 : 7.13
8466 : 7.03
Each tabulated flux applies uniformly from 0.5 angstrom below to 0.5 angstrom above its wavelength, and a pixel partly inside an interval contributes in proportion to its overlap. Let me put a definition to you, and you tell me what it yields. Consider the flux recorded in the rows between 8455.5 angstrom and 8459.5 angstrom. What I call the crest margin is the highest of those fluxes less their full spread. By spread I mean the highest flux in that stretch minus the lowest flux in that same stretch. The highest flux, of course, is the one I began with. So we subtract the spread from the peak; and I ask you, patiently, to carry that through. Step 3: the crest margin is 6.68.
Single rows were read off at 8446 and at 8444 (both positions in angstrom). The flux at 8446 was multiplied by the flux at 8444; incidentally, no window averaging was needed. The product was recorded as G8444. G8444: 50.3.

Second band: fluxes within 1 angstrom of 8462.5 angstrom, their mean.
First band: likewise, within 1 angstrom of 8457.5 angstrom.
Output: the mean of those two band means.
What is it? 7.32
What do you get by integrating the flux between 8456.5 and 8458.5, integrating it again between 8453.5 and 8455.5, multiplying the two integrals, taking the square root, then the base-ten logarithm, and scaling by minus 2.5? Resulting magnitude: -2.89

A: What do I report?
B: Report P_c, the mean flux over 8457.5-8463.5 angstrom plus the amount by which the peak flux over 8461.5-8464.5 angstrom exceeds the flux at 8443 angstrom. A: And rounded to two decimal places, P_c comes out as 8.18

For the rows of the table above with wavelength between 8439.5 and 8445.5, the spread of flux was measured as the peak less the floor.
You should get 0.50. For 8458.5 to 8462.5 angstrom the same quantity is 0.54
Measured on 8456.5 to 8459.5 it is 0.70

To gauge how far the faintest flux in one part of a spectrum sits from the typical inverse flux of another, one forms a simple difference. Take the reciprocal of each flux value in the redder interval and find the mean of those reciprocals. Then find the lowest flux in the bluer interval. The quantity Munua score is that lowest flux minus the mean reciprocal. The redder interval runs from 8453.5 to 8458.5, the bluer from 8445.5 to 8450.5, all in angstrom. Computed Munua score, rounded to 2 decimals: 6.93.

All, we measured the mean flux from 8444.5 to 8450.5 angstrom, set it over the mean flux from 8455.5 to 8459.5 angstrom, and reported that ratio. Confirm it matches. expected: 0.999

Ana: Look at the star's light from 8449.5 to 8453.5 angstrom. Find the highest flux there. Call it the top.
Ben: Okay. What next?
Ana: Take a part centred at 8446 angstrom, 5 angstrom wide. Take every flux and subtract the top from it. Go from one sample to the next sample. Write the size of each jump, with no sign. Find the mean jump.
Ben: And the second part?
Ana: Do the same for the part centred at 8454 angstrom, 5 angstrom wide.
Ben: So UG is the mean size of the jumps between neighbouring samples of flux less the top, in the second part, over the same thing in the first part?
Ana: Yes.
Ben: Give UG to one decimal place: 1.9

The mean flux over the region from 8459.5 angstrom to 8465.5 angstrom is 7.31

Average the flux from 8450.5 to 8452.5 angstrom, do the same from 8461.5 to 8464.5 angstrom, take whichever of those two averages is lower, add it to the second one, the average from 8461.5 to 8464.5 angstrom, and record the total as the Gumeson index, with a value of 14.7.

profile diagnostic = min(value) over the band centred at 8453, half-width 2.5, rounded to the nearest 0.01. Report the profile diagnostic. 6.87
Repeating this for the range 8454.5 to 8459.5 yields 6.68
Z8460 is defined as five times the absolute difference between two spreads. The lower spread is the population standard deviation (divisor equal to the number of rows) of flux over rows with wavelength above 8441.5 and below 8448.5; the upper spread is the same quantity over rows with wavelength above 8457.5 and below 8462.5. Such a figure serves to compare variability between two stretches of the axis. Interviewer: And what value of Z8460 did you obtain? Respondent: 0.12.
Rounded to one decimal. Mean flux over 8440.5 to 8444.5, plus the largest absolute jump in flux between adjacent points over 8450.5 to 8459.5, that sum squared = 59.5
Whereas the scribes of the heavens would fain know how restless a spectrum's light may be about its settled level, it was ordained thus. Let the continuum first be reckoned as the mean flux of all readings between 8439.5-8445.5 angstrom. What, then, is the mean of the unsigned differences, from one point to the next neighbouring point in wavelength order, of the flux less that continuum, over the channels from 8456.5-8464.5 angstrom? 0.29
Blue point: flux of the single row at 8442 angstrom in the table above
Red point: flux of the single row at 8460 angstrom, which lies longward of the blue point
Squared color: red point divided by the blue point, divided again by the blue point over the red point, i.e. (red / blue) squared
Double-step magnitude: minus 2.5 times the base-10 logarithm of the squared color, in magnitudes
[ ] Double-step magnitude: 0.12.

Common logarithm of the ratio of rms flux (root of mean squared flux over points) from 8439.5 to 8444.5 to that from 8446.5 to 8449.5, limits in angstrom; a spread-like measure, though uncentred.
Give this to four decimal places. -0.0076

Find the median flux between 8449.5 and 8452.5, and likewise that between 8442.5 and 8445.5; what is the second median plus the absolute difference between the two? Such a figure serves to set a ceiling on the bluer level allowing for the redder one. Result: 7.07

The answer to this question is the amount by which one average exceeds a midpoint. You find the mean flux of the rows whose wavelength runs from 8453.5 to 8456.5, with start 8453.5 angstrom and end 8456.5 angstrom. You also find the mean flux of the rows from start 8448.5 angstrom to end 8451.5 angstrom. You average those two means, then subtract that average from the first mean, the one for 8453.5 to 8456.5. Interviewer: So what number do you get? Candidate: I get -0.03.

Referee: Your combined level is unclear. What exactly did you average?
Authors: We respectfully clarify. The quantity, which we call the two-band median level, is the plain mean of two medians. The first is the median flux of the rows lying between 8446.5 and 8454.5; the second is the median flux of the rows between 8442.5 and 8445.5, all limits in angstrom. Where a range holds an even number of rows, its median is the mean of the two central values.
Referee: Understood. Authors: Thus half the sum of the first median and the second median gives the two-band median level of 7.08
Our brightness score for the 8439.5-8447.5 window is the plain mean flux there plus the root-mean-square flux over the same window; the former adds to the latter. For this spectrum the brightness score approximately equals 14.32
